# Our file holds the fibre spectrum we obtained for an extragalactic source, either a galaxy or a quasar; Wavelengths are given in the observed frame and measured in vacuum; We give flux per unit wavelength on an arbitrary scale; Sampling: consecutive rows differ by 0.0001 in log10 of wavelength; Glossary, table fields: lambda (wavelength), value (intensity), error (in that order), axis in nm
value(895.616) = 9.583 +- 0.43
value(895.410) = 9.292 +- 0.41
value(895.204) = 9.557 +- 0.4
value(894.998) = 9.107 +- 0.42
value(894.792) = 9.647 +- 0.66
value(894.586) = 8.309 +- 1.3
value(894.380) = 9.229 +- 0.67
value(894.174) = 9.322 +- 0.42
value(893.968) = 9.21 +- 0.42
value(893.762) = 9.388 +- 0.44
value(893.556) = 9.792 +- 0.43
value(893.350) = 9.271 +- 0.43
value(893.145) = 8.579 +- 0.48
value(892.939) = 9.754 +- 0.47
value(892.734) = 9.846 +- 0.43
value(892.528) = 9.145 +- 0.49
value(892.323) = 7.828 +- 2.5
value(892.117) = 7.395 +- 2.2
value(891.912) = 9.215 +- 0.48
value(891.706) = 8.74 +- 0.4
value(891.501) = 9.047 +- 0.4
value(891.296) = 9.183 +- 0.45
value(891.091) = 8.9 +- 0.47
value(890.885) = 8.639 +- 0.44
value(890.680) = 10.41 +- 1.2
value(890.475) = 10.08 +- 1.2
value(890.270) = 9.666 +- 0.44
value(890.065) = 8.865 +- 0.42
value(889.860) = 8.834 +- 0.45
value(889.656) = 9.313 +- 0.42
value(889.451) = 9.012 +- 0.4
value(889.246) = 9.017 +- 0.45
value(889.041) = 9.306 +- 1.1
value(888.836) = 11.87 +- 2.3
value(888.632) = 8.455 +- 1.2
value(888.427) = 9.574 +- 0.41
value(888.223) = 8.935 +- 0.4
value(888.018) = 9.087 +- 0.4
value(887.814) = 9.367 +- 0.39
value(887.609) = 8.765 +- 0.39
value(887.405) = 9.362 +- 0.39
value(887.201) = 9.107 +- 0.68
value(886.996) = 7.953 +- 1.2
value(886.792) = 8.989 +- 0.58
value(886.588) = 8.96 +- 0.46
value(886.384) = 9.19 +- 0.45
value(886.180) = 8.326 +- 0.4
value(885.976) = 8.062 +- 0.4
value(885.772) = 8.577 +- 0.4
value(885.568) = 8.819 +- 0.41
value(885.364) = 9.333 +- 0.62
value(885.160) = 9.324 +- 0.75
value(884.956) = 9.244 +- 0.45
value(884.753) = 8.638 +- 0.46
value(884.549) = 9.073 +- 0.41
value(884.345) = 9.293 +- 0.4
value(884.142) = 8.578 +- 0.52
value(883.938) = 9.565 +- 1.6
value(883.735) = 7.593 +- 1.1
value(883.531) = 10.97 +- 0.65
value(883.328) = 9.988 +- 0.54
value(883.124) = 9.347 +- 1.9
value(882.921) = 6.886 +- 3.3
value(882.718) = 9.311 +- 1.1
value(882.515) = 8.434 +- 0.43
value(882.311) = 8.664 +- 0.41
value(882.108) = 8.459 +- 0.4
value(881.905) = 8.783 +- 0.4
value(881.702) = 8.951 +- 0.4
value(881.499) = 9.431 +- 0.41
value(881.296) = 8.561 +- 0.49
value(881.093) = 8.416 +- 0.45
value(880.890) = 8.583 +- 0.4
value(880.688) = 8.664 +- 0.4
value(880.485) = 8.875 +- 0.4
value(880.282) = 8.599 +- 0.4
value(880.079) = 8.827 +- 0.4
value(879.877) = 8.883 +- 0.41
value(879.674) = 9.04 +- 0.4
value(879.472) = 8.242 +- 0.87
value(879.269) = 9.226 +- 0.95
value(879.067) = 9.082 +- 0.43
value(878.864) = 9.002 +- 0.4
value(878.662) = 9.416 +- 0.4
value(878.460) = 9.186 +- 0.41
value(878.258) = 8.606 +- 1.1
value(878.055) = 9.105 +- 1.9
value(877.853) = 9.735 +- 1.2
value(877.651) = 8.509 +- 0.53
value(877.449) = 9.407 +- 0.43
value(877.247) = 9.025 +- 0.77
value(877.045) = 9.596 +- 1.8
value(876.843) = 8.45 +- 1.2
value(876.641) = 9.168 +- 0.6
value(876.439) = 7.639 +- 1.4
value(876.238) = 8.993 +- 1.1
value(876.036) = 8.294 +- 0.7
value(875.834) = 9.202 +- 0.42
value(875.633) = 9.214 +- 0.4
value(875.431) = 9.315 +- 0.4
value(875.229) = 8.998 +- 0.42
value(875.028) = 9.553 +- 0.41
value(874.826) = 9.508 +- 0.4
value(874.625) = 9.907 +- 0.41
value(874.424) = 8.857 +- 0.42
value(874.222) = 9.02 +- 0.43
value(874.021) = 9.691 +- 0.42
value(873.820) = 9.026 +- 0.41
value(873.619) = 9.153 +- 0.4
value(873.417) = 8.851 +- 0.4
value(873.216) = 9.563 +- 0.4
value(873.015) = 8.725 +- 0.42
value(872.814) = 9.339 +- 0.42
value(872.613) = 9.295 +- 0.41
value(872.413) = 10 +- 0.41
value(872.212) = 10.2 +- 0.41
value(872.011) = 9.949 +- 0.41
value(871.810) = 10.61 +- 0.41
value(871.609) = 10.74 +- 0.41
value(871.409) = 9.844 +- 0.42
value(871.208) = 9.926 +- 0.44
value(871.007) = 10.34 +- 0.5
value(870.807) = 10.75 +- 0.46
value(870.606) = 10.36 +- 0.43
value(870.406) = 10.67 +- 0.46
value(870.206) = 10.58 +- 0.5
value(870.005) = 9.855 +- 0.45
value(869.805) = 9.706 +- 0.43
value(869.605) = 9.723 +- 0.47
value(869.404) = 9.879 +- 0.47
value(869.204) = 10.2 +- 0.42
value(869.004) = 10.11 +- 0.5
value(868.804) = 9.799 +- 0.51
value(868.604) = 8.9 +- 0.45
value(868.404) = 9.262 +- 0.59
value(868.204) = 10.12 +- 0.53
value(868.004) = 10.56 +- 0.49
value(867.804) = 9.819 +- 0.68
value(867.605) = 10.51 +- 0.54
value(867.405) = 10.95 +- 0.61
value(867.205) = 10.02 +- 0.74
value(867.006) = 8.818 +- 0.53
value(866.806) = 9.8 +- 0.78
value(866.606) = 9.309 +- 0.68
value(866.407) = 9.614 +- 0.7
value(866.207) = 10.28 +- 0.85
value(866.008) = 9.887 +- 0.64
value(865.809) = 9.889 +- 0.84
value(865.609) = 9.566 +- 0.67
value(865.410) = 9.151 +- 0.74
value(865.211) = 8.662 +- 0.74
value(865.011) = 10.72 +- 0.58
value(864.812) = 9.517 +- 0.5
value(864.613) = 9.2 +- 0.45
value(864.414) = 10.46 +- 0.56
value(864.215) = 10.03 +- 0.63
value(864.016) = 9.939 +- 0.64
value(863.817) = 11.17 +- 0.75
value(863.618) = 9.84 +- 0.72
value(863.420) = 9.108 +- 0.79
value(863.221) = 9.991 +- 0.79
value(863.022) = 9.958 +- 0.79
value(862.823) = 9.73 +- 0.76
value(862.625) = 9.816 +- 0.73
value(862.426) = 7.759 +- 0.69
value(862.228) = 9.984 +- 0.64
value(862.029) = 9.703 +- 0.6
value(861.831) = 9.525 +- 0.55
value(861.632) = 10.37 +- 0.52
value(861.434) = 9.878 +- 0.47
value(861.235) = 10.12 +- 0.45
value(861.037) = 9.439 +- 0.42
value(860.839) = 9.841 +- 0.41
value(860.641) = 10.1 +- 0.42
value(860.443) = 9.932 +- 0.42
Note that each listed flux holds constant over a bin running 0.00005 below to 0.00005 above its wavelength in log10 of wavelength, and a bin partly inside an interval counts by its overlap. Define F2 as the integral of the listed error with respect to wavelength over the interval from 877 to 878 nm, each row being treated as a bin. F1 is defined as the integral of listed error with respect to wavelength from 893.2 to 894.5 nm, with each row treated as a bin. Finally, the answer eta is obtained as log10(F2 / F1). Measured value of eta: 0.18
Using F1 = 0.62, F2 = 0.94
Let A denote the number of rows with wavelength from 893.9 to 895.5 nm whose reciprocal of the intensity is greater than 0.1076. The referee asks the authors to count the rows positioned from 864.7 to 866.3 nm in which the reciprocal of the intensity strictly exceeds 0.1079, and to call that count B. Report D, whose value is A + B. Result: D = 7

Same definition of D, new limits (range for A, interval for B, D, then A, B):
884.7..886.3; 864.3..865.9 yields 9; 6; 3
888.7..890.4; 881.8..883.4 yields 9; 4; 5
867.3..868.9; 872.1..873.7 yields 5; 2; 3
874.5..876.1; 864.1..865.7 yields 7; 4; 3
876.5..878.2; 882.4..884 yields 8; 5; 3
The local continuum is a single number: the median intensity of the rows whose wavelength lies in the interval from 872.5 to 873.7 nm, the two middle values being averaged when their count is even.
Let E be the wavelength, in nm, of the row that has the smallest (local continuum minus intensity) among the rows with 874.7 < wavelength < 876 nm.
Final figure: 875.028 nm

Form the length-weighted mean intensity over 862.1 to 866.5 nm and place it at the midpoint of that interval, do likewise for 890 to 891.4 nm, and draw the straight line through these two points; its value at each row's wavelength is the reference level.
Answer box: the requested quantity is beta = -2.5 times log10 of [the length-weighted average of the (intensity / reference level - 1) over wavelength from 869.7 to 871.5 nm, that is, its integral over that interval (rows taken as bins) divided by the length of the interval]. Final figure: 3.1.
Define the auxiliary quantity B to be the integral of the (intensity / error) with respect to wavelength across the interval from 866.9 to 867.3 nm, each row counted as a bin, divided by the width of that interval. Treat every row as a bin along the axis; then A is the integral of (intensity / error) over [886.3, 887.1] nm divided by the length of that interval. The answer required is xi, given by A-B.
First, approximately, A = 15.4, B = 15.1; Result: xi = 0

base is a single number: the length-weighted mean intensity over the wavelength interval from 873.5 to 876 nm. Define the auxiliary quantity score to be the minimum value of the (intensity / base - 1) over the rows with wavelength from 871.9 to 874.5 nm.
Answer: -0.06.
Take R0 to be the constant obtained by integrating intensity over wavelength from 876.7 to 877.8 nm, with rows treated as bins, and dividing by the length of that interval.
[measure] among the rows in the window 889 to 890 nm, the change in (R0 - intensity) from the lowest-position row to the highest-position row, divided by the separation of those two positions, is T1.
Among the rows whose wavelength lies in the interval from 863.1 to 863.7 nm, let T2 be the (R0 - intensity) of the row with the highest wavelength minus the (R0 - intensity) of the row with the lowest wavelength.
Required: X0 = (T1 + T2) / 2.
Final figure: 0.4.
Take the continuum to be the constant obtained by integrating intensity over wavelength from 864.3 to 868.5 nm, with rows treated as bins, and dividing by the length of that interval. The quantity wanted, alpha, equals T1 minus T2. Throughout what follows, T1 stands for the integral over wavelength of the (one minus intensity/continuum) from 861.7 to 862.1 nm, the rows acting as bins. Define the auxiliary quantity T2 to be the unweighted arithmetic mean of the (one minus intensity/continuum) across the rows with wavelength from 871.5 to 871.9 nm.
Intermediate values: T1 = 0.006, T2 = -0.087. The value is 0.094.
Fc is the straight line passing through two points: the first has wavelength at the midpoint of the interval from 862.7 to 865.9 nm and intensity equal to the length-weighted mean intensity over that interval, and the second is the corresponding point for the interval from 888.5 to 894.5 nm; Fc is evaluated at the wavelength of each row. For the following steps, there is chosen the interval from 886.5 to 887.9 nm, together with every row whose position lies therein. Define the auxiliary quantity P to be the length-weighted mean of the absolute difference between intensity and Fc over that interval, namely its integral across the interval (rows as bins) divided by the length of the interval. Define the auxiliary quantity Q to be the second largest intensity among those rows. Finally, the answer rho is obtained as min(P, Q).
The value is 0.42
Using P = 0.42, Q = 9.362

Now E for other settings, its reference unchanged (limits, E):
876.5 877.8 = 877.045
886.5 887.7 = 887.405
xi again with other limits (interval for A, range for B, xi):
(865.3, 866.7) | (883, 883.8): 2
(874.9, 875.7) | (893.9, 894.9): 7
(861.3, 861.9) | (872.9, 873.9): -3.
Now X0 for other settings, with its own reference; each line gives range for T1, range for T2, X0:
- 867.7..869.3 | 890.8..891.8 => -0.2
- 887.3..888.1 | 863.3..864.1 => -0.2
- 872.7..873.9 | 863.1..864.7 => 0.6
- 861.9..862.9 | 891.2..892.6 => 0.0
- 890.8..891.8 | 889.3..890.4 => -0.4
